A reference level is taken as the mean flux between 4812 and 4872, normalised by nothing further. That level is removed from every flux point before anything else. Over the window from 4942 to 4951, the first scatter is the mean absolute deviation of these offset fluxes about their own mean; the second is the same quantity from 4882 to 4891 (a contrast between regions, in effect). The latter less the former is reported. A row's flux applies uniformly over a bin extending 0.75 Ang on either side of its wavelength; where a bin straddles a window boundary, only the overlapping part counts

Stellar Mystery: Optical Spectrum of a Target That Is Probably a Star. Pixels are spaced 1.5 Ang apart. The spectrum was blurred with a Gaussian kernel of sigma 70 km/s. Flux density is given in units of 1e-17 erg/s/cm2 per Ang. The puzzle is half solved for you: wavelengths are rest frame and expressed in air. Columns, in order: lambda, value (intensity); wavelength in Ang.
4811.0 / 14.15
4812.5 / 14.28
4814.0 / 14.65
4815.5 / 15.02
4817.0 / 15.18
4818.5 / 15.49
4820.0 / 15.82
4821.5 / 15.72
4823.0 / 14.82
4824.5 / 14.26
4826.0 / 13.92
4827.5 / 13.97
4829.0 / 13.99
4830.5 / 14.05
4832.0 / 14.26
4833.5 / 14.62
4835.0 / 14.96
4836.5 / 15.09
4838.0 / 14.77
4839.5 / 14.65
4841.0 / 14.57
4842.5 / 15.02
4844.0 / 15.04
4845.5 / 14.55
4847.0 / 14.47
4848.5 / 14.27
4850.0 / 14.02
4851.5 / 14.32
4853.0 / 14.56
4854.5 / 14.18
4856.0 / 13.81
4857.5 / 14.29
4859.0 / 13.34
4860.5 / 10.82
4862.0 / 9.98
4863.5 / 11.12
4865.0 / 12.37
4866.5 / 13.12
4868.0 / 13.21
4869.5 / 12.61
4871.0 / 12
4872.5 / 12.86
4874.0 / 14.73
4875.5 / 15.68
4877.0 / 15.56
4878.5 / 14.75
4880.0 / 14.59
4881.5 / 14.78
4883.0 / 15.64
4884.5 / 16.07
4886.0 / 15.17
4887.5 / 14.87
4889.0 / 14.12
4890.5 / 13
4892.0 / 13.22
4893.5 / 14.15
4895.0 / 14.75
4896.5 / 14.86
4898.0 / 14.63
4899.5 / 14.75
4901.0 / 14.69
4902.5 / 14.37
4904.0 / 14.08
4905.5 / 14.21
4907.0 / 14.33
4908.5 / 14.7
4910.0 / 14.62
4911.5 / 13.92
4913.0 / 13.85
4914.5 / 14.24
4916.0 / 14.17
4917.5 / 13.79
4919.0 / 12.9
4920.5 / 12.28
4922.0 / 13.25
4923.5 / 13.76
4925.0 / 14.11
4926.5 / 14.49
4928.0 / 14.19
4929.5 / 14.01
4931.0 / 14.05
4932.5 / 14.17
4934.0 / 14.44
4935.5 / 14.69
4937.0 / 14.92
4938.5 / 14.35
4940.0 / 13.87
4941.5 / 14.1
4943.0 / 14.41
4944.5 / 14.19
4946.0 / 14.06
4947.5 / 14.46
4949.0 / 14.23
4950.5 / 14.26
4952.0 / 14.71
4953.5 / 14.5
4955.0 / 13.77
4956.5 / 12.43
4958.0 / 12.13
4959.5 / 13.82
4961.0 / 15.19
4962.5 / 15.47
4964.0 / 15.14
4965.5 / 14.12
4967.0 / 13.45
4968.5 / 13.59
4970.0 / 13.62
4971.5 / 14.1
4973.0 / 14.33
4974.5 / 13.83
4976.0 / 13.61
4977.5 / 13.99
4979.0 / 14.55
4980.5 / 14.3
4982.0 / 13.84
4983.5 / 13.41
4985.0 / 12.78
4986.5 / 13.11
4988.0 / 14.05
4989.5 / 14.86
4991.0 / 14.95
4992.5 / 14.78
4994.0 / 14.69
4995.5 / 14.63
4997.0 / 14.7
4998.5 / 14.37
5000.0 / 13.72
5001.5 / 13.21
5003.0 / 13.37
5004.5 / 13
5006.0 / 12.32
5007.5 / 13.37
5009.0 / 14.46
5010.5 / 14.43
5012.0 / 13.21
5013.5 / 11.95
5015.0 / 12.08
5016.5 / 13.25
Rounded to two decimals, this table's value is 0.72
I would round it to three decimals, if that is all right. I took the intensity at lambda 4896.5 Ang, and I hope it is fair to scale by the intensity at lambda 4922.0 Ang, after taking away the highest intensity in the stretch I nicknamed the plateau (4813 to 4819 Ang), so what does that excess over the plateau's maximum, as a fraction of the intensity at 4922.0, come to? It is -0.048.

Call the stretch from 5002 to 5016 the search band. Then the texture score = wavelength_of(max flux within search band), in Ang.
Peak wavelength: 5009.0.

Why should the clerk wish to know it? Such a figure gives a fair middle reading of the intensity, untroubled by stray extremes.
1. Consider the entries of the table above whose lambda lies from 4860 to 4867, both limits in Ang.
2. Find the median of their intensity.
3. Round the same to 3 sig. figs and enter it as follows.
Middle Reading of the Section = 11.1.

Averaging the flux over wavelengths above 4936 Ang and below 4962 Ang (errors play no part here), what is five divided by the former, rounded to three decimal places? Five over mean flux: 0.355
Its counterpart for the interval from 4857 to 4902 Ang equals 0.361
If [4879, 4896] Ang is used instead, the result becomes 0.343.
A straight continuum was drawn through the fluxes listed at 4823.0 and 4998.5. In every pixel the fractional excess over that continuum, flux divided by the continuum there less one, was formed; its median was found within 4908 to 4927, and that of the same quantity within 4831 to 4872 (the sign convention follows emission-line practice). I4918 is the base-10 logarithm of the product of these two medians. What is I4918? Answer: -2.8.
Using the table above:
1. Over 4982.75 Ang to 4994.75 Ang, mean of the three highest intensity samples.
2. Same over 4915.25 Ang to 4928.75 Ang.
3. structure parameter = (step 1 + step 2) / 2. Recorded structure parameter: 14.6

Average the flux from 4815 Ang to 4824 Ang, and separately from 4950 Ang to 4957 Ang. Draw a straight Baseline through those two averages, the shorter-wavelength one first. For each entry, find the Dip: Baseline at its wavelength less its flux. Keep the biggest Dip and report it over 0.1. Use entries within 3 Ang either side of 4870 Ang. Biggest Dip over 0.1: 28.0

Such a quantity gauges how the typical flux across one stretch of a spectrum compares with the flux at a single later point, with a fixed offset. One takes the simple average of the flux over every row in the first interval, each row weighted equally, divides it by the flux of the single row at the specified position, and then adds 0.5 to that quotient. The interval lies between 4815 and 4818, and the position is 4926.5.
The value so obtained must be 1.54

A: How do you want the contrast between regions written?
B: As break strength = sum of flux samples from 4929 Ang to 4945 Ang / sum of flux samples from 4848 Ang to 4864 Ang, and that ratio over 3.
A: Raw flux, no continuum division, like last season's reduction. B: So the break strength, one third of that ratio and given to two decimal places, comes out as 0.36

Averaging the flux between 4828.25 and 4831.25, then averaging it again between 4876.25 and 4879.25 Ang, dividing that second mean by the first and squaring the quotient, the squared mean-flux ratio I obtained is 1.17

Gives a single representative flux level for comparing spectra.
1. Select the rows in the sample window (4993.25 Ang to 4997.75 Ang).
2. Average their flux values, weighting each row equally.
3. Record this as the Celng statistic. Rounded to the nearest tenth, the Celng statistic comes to 14.7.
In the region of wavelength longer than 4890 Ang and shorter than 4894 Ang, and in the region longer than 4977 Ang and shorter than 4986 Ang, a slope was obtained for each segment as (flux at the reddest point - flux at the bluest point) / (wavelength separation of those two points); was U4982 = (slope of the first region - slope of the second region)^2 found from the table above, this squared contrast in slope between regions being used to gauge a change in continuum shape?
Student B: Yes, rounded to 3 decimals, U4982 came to 0.297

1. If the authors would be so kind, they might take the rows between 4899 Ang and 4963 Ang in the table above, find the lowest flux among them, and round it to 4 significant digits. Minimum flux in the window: 12.13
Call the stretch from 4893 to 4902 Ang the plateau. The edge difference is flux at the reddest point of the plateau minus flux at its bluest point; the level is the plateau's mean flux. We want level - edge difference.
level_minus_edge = 14.1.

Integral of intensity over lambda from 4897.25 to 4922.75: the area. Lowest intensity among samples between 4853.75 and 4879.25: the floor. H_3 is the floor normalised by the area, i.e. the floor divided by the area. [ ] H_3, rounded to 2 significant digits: 0.028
